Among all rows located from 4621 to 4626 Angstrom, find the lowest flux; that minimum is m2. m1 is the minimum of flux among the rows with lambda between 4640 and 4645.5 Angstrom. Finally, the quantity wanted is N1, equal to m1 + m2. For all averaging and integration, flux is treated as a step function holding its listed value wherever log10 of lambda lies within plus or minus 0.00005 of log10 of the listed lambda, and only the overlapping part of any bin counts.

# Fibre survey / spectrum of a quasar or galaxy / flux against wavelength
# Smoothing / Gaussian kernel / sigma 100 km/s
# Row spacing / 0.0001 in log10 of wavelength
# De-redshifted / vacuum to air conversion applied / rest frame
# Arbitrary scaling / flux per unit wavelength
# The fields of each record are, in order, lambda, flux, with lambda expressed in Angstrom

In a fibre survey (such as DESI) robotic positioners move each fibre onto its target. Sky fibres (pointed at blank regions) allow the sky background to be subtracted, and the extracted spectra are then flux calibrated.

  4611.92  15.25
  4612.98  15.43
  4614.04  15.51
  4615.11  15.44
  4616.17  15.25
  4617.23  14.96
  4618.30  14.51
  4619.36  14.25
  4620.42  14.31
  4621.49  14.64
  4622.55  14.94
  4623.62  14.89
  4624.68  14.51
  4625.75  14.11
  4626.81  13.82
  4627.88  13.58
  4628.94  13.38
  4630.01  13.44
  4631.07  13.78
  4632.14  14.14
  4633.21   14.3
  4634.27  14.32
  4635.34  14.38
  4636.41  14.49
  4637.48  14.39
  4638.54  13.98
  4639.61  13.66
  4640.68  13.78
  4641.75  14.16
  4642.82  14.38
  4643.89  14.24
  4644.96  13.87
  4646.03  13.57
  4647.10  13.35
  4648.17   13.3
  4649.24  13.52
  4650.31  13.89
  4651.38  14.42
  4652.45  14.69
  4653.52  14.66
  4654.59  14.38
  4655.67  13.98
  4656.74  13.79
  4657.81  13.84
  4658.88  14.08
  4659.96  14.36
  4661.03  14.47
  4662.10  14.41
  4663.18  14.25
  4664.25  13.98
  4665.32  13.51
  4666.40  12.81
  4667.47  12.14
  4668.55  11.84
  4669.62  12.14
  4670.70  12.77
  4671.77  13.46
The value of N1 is 27.9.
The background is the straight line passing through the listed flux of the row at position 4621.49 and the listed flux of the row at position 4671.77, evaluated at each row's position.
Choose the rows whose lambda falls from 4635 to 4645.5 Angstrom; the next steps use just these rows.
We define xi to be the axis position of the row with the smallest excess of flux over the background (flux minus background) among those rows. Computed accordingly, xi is 4639.61 Angstrom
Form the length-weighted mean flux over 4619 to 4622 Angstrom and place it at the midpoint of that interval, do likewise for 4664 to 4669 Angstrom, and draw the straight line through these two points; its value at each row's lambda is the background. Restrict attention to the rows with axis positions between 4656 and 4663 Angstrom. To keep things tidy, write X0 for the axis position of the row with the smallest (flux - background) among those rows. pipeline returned 4656.74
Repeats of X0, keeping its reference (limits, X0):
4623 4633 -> 4628.94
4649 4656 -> 4649.24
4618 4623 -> 4619.36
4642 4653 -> 4648.17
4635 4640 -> 4639.61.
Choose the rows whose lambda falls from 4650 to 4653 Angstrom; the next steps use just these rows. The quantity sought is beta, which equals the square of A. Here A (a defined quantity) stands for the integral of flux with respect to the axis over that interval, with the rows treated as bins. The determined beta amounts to 1862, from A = 43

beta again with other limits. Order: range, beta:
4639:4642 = 1719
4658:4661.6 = 2638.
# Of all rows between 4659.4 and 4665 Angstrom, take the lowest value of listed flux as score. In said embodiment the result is 13.98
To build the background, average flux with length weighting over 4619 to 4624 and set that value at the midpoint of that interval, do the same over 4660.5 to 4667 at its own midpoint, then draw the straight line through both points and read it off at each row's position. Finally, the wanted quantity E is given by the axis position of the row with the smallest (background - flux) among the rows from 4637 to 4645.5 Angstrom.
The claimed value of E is 4642.82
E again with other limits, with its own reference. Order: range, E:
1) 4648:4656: 4652.45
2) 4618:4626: 4622.55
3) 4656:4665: 4661.03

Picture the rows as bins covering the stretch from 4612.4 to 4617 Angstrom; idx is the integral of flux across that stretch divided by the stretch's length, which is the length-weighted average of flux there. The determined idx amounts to 15.4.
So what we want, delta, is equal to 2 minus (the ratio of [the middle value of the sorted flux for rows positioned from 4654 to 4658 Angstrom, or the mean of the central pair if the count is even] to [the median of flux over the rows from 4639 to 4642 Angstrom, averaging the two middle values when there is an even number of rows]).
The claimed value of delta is 0.99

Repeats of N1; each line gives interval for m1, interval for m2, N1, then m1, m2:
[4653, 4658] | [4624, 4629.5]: 27.2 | 13.79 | 13.38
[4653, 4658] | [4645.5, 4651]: 27.1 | 13.79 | 13.3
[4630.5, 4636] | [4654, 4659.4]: 27.6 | 13.78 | 13.79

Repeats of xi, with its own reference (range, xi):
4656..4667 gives 4666.40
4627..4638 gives 4628.94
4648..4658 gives 4648.17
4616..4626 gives 4619.36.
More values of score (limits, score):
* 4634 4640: 13.66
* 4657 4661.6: 13.84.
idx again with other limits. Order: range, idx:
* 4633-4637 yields 14.4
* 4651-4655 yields 14.6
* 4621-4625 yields 14.8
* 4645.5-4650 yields 13.5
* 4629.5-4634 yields 14.0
